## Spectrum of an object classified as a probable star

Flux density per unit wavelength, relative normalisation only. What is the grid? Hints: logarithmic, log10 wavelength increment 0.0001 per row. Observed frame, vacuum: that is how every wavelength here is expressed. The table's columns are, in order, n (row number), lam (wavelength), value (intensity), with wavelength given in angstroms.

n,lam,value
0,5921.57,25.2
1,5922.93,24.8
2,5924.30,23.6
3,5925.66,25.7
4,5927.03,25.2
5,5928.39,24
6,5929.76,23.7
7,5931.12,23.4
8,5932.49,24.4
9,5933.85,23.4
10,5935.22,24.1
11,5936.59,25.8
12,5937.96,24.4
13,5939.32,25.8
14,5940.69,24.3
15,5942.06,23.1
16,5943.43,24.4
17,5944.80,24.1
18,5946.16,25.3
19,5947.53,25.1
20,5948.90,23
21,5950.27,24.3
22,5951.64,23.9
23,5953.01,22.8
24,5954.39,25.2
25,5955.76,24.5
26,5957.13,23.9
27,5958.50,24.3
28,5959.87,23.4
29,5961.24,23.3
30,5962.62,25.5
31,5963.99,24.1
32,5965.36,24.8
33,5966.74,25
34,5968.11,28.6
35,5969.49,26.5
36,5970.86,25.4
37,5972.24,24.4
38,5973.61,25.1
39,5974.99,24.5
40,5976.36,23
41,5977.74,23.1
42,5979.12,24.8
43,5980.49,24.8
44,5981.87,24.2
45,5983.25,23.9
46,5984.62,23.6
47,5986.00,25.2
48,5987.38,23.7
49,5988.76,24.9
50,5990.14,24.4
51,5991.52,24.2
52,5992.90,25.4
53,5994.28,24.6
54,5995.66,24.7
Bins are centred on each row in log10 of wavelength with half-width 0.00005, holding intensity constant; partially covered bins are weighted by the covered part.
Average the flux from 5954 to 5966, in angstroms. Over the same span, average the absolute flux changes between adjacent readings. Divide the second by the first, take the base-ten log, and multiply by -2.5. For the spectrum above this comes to 3.61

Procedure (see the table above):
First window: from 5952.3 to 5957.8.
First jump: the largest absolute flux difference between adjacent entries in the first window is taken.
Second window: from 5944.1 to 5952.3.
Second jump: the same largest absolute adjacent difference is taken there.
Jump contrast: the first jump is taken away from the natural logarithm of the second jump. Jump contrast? -1.7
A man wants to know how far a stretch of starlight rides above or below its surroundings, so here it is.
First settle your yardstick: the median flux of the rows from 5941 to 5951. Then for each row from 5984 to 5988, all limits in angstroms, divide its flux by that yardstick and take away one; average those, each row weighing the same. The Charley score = -0.005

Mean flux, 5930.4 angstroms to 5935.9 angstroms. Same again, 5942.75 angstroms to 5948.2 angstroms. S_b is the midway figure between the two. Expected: 24.3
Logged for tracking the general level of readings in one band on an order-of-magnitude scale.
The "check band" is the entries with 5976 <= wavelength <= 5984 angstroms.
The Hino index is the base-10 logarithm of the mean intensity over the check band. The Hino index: 1.380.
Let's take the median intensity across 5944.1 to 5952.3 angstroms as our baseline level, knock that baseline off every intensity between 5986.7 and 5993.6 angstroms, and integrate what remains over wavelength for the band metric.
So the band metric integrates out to 2.2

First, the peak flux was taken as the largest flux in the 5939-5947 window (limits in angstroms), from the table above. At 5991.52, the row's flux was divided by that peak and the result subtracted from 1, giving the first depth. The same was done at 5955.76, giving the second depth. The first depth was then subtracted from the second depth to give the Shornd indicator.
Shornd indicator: -0.012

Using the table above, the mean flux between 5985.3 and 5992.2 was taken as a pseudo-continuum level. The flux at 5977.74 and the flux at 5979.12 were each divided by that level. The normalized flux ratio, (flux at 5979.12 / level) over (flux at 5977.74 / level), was 1.07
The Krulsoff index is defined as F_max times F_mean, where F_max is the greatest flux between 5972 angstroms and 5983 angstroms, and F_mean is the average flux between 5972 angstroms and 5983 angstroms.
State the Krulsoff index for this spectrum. 608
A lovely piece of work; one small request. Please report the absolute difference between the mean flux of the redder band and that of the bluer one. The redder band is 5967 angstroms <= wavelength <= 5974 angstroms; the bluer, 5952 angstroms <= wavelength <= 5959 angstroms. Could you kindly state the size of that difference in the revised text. 1.9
